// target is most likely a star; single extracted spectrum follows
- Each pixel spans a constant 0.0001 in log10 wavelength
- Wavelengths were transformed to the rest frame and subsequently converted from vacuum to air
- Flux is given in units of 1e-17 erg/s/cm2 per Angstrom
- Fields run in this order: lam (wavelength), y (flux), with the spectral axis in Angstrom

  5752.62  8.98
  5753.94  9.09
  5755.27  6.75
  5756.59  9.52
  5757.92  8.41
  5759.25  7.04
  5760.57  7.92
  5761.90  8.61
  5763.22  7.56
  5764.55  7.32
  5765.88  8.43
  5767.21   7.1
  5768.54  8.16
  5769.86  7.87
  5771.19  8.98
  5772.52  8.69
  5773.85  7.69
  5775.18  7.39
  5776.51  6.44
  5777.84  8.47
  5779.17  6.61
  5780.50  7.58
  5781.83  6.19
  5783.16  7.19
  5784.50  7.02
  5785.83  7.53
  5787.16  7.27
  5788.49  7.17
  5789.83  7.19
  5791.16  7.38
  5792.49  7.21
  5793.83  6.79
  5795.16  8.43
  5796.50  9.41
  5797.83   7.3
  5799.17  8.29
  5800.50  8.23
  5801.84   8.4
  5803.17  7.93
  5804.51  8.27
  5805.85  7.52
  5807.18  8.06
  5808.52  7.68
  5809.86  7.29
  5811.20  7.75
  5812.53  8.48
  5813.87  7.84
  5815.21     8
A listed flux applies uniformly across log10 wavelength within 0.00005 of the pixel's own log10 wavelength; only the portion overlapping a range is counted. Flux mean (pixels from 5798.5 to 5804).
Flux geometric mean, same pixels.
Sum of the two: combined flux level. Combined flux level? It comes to 16.4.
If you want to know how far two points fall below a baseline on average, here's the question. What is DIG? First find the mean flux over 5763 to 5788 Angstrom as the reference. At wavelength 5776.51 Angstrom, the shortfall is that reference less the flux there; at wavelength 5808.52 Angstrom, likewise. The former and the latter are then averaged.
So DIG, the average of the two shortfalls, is 0.49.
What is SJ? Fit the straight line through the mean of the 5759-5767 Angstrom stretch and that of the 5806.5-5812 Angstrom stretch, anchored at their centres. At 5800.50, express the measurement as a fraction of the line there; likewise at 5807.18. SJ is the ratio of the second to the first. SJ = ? 0.98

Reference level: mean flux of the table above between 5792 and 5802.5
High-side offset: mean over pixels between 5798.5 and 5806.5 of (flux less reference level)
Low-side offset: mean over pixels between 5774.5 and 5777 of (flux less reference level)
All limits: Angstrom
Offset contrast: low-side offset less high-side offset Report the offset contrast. -1.2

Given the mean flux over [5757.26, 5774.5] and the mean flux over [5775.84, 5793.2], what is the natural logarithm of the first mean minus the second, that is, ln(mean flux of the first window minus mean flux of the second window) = -0.21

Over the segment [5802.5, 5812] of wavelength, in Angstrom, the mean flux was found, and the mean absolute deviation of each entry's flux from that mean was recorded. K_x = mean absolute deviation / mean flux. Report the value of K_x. 0.033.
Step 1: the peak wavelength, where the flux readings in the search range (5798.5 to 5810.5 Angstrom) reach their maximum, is 5801.84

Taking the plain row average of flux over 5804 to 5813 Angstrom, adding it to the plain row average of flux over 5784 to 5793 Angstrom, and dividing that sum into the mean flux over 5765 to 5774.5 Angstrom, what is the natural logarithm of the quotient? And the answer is -0.62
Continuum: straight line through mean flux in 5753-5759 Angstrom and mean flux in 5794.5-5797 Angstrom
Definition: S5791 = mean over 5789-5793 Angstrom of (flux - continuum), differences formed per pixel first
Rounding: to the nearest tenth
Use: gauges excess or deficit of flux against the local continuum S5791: -1.6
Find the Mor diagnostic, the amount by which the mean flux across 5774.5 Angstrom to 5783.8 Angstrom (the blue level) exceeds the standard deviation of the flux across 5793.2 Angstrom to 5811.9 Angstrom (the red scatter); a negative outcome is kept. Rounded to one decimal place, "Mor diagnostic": 6.5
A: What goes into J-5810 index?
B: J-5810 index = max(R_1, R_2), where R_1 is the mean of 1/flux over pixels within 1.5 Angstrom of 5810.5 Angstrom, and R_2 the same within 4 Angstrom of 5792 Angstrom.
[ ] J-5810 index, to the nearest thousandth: 0.136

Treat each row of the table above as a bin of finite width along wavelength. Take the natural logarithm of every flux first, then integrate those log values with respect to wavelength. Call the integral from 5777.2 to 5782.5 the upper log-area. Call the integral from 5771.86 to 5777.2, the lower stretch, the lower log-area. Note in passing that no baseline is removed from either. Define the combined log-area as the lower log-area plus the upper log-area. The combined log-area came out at 21.2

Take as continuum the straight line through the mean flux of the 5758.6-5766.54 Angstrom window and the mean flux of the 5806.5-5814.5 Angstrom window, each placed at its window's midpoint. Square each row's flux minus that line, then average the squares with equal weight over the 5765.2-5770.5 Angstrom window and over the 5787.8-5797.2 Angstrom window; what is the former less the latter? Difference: -0.5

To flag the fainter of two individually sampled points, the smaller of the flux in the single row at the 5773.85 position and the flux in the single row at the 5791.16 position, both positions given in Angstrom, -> 7.38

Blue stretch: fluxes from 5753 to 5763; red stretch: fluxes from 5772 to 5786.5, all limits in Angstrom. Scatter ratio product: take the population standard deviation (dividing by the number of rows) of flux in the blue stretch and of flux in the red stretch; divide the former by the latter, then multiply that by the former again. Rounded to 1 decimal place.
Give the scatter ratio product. 1.2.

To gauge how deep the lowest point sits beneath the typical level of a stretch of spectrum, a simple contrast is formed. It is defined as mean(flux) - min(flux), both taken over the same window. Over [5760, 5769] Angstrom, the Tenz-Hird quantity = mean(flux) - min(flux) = 0.8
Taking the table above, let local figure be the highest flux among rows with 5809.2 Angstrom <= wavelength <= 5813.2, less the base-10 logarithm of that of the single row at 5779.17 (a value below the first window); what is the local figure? 7.66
